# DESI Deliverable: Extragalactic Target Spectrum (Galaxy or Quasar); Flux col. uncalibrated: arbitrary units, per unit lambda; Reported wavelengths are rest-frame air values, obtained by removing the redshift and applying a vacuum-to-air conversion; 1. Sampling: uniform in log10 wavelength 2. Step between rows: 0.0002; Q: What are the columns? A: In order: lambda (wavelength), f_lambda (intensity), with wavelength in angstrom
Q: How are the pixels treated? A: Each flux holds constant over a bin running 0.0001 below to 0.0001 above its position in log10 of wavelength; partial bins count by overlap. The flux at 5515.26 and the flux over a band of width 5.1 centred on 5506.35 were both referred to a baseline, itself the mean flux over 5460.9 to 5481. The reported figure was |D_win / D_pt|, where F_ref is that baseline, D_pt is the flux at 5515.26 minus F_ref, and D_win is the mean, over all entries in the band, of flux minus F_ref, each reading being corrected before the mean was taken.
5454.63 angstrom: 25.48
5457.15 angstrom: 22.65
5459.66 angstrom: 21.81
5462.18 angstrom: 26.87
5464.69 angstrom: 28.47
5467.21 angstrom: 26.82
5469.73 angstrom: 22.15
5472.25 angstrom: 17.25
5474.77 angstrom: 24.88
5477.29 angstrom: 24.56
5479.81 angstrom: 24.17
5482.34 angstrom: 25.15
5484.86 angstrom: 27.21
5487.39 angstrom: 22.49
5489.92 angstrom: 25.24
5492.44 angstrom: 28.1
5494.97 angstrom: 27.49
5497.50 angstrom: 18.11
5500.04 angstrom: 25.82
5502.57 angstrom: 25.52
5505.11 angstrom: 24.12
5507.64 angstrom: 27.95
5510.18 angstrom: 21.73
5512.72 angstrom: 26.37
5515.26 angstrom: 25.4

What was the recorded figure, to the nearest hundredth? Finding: 1.63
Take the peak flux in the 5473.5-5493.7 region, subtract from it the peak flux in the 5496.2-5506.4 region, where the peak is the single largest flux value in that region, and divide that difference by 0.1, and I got 23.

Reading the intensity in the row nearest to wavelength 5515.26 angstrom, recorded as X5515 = 25.4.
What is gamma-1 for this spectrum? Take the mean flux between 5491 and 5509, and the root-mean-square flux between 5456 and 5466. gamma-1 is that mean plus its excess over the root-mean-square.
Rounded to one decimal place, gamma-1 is 25.5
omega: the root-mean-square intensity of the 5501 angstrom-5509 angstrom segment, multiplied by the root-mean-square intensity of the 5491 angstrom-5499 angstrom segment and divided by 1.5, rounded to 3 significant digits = 432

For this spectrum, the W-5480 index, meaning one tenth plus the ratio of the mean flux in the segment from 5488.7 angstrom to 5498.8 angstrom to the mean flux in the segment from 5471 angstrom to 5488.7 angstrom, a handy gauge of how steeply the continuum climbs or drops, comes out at 1.14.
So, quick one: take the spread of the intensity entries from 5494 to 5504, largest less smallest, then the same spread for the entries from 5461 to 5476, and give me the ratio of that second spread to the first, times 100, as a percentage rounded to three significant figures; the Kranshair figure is 120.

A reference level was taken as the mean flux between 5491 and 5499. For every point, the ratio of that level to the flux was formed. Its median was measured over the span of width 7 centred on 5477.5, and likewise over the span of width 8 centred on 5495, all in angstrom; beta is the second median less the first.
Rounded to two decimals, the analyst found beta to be -0.11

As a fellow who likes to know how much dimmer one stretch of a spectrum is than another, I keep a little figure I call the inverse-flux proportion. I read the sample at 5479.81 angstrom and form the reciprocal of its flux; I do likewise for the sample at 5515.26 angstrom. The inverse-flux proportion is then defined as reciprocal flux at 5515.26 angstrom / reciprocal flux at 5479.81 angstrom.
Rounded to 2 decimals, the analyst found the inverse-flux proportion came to 0.95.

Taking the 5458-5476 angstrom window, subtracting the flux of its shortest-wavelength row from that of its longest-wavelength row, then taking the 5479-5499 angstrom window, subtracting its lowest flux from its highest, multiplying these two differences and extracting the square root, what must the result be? 5.5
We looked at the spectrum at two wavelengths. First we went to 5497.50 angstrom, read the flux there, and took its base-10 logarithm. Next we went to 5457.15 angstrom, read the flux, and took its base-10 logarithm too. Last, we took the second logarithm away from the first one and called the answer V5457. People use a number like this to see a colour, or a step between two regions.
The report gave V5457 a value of -0.10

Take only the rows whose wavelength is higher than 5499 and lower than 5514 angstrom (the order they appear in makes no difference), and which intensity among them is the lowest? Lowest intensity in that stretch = 21.73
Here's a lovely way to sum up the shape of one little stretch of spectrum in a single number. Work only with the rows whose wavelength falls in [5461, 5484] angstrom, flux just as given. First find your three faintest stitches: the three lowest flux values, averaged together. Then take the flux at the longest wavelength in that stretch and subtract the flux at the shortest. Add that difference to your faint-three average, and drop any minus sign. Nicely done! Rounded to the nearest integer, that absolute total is 19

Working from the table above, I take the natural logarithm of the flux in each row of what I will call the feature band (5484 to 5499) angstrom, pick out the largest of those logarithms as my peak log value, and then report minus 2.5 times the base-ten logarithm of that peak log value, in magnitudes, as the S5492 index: -1.308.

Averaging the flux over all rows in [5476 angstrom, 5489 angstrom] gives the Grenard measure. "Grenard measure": 24.7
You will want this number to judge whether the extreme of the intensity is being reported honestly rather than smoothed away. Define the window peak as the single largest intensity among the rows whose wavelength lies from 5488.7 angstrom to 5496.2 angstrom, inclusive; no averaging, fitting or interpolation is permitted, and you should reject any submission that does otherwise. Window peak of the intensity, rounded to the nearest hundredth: 28.10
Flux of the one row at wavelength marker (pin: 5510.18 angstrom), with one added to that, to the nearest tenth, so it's 22.7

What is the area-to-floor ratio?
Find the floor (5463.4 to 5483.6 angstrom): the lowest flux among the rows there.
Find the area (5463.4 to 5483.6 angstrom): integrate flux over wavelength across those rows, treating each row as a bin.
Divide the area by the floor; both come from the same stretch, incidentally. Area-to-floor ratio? 28.3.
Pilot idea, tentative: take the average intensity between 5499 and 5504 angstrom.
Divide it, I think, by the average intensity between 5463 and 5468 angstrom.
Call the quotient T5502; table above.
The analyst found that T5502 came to 0.93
